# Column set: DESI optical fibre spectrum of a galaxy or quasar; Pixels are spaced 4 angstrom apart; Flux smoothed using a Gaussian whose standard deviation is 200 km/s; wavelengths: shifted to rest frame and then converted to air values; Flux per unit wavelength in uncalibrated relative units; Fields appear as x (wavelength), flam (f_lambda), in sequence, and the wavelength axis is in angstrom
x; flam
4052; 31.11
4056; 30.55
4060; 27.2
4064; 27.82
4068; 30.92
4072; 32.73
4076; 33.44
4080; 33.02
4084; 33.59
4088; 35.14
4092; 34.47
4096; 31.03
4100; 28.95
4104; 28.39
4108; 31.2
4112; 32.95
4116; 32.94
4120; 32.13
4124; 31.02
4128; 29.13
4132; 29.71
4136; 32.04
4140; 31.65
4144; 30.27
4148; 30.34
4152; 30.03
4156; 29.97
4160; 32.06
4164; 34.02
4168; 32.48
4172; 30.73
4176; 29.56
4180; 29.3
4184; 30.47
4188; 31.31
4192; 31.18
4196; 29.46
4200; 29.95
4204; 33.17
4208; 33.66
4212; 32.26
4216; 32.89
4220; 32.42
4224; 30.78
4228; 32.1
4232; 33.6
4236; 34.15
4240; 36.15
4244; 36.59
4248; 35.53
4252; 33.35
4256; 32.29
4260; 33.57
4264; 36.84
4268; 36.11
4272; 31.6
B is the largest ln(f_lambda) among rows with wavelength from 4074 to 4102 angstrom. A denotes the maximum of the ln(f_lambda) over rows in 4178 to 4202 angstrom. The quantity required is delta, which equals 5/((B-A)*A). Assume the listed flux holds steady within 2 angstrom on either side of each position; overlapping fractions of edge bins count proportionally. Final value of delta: 13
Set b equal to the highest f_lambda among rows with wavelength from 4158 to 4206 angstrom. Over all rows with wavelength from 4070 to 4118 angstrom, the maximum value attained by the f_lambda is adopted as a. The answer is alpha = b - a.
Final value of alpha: -1.1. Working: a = 35.14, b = 34.02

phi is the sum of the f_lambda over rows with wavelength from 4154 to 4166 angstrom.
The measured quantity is 96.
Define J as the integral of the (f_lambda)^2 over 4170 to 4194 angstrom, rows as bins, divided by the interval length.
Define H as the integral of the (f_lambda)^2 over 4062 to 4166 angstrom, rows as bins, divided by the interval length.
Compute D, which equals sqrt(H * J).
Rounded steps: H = 996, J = 926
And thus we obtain 960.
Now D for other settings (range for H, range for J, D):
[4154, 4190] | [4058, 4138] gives 980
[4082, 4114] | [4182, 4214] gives 1008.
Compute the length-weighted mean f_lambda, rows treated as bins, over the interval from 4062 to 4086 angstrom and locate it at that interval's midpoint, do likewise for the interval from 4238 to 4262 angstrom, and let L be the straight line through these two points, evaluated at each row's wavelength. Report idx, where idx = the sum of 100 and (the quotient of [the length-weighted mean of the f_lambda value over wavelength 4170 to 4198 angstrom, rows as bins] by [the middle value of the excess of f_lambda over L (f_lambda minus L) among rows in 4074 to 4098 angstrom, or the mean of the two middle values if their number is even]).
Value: 120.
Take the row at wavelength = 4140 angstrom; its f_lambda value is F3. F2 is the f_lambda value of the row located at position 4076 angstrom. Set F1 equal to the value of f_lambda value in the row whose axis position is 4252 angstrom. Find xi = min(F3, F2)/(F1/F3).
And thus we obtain 30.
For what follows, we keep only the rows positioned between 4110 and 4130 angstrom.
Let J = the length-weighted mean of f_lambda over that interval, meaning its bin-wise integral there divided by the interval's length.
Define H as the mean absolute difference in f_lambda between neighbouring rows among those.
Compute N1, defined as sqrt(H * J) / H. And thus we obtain 5.8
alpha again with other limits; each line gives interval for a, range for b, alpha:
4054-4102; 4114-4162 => -2.2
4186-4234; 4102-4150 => -0.7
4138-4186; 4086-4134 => 1.1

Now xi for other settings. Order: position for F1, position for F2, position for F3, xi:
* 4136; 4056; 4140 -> 30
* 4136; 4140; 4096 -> 30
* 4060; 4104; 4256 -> 34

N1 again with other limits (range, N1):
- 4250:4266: 4.3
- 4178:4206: 4.9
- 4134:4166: 5.9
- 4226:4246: 5.5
